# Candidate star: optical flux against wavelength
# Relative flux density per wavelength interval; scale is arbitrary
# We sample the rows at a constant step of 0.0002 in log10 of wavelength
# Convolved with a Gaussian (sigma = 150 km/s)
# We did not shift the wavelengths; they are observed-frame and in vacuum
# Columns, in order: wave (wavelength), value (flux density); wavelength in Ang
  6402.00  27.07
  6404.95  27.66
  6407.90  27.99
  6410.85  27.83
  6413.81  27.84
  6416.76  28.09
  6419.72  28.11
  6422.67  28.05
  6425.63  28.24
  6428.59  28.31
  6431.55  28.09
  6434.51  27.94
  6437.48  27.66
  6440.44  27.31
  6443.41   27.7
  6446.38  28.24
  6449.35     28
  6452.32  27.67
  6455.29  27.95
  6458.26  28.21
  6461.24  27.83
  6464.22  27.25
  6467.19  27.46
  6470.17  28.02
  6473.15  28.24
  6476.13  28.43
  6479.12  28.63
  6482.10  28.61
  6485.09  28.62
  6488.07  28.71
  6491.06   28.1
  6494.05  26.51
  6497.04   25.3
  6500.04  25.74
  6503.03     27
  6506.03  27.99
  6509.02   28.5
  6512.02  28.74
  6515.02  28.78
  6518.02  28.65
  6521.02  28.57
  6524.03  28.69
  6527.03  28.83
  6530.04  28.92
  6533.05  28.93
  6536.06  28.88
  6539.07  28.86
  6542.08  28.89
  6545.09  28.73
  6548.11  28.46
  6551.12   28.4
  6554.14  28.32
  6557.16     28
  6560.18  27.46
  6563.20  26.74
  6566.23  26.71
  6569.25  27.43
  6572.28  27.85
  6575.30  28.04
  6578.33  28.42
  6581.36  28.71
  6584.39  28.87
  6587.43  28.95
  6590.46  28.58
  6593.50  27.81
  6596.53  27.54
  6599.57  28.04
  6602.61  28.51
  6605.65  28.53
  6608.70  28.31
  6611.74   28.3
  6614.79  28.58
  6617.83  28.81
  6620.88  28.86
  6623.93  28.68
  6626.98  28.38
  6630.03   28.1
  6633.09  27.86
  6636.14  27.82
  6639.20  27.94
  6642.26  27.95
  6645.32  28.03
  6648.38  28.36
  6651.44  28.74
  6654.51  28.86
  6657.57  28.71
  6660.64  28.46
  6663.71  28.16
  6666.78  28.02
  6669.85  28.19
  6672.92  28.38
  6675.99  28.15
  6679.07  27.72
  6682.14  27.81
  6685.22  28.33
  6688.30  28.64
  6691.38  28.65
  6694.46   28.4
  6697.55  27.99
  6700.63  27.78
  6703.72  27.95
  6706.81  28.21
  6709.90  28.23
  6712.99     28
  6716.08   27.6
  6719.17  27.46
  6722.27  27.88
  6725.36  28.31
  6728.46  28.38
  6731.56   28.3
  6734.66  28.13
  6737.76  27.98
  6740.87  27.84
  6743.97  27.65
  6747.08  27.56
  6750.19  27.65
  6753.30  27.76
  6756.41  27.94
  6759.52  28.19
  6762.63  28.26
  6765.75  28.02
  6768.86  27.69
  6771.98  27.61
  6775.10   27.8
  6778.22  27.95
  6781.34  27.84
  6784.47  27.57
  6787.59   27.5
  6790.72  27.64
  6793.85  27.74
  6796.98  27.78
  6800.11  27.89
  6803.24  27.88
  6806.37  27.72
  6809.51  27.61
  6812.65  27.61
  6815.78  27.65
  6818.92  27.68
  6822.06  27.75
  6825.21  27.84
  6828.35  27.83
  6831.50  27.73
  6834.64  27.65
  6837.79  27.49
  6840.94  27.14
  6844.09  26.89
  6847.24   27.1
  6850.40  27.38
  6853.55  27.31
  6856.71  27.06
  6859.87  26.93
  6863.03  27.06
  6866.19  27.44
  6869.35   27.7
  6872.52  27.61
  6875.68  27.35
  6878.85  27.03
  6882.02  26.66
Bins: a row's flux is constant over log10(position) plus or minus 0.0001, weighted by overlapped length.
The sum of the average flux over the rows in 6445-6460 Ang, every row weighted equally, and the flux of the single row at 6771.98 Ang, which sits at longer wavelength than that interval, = 55.62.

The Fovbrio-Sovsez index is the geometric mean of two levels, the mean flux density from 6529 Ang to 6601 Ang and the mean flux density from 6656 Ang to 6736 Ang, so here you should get 28.2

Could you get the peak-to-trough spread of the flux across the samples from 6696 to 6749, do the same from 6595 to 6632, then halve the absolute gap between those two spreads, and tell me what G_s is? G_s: 0.20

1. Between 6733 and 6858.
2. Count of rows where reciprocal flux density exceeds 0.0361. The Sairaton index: 20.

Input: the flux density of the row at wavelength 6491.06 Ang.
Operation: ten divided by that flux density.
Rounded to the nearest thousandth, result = 0.356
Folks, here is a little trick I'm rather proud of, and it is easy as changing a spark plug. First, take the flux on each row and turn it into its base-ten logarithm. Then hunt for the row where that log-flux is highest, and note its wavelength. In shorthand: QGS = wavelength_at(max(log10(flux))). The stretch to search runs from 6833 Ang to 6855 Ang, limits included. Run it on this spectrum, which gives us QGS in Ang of 6834.64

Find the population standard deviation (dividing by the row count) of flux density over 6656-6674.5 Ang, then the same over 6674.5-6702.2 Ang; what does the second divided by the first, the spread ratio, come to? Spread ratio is 1.5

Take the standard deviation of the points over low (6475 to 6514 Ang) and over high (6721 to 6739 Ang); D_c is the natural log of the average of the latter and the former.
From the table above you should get -0.4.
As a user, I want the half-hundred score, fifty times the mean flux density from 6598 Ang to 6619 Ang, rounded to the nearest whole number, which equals 1422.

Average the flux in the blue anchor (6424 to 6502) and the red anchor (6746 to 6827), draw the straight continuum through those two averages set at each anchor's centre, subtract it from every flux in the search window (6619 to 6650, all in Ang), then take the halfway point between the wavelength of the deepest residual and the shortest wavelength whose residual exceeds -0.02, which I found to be 6628.5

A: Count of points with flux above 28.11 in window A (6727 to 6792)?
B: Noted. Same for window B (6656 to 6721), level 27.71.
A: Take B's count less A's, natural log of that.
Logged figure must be 2.64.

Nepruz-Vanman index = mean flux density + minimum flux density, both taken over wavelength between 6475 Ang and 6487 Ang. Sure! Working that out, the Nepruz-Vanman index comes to 57.0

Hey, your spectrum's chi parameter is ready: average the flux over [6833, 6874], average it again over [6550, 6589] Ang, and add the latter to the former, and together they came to 55.28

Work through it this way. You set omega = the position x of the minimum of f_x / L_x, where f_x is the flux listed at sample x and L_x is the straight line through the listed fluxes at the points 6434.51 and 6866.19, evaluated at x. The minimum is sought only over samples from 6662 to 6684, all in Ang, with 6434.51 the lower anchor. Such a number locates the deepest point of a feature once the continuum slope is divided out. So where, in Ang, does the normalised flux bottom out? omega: 6679.07 Ang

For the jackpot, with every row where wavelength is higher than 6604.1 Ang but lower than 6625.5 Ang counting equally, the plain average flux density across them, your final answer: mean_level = 28.6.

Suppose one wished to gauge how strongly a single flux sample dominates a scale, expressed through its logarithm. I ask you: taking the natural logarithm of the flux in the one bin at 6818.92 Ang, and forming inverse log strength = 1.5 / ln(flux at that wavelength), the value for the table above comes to 0.452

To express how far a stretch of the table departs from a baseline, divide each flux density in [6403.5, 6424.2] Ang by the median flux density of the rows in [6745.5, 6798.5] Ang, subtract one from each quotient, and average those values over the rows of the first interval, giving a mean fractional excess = 0.006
